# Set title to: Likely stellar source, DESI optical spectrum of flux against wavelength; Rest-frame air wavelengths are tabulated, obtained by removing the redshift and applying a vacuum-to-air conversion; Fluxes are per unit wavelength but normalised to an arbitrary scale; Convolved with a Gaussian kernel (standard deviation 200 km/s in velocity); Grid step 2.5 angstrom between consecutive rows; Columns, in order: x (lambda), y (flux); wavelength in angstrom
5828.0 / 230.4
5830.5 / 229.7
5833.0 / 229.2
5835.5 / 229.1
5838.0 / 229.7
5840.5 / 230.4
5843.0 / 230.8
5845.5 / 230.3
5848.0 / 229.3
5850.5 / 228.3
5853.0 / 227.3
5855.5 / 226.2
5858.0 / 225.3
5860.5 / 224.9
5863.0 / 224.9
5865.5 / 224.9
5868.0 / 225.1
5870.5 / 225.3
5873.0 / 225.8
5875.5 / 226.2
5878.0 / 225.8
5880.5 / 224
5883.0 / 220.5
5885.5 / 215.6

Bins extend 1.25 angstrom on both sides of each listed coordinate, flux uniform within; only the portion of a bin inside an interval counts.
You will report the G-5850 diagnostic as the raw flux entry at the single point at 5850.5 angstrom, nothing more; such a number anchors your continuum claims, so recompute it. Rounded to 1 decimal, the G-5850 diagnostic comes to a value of 228.3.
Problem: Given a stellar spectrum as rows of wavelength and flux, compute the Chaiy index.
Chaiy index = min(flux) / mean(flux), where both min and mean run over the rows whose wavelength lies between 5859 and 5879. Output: 0.998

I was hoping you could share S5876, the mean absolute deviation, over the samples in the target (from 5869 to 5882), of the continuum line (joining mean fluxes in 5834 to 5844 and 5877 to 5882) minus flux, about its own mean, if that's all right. 0.62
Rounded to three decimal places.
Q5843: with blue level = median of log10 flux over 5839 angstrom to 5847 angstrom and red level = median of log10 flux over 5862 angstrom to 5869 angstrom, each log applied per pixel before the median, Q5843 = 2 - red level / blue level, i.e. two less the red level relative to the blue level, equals 1.004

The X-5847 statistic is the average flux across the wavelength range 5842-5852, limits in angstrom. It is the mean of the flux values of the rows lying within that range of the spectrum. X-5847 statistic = 230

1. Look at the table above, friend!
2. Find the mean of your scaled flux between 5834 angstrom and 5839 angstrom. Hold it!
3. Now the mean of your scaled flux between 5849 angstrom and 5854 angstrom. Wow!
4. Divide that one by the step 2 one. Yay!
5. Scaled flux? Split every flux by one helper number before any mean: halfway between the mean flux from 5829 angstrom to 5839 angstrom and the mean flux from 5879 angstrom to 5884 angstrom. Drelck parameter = 0.99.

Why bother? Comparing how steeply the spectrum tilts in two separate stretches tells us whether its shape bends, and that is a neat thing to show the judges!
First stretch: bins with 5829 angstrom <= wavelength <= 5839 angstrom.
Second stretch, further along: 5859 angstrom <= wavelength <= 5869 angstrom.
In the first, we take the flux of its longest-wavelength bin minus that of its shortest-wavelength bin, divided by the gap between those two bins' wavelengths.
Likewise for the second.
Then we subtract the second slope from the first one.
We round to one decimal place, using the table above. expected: 0.0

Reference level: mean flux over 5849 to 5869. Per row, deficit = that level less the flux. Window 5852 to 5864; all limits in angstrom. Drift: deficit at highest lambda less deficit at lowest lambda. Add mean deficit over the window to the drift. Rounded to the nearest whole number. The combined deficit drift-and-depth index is 3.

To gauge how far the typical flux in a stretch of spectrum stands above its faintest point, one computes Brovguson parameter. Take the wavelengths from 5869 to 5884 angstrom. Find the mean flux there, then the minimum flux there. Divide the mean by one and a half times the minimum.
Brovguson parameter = 0.679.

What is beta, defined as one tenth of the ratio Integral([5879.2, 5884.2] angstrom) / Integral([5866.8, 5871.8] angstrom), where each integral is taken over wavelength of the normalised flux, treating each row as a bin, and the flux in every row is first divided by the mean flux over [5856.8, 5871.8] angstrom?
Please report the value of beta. 0.099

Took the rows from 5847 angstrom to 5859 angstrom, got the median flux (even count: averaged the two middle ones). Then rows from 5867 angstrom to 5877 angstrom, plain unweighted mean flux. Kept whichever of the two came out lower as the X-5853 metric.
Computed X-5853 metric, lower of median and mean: 226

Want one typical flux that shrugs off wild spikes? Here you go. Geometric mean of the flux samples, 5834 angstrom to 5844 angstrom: 230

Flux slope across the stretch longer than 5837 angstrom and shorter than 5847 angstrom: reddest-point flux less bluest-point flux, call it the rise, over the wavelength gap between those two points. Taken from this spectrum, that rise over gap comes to 0.08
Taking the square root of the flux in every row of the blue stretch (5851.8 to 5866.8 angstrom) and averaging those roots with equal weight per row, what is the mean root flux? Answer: 15.0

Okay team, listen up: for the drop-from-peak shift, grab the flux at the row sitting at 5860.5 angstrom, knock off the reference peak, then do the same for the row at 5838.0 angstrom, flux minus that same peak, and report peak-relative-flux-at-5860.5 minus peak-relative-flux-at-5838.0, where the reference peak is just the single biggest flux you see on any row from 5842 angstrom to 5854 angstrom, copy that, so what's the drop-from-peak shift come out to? -4.8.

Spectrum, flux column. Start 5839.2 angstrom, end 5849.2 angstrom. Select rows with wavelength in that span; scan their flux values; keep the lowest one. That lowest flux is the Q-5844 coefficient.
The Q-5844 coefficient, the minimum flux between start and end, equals 229.3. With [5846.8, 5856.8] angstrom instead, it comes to 226.2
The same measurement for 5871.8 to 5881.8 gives 224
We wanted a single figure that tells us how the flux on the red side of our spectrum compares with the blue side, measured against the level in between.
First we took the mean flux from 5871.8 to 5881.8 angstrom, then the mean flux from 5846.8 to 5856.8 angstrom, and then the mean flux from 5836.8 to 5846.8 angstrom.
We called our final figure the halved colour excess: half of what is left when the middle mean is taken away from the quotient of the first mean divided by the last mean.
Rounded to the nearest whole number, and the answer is -113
